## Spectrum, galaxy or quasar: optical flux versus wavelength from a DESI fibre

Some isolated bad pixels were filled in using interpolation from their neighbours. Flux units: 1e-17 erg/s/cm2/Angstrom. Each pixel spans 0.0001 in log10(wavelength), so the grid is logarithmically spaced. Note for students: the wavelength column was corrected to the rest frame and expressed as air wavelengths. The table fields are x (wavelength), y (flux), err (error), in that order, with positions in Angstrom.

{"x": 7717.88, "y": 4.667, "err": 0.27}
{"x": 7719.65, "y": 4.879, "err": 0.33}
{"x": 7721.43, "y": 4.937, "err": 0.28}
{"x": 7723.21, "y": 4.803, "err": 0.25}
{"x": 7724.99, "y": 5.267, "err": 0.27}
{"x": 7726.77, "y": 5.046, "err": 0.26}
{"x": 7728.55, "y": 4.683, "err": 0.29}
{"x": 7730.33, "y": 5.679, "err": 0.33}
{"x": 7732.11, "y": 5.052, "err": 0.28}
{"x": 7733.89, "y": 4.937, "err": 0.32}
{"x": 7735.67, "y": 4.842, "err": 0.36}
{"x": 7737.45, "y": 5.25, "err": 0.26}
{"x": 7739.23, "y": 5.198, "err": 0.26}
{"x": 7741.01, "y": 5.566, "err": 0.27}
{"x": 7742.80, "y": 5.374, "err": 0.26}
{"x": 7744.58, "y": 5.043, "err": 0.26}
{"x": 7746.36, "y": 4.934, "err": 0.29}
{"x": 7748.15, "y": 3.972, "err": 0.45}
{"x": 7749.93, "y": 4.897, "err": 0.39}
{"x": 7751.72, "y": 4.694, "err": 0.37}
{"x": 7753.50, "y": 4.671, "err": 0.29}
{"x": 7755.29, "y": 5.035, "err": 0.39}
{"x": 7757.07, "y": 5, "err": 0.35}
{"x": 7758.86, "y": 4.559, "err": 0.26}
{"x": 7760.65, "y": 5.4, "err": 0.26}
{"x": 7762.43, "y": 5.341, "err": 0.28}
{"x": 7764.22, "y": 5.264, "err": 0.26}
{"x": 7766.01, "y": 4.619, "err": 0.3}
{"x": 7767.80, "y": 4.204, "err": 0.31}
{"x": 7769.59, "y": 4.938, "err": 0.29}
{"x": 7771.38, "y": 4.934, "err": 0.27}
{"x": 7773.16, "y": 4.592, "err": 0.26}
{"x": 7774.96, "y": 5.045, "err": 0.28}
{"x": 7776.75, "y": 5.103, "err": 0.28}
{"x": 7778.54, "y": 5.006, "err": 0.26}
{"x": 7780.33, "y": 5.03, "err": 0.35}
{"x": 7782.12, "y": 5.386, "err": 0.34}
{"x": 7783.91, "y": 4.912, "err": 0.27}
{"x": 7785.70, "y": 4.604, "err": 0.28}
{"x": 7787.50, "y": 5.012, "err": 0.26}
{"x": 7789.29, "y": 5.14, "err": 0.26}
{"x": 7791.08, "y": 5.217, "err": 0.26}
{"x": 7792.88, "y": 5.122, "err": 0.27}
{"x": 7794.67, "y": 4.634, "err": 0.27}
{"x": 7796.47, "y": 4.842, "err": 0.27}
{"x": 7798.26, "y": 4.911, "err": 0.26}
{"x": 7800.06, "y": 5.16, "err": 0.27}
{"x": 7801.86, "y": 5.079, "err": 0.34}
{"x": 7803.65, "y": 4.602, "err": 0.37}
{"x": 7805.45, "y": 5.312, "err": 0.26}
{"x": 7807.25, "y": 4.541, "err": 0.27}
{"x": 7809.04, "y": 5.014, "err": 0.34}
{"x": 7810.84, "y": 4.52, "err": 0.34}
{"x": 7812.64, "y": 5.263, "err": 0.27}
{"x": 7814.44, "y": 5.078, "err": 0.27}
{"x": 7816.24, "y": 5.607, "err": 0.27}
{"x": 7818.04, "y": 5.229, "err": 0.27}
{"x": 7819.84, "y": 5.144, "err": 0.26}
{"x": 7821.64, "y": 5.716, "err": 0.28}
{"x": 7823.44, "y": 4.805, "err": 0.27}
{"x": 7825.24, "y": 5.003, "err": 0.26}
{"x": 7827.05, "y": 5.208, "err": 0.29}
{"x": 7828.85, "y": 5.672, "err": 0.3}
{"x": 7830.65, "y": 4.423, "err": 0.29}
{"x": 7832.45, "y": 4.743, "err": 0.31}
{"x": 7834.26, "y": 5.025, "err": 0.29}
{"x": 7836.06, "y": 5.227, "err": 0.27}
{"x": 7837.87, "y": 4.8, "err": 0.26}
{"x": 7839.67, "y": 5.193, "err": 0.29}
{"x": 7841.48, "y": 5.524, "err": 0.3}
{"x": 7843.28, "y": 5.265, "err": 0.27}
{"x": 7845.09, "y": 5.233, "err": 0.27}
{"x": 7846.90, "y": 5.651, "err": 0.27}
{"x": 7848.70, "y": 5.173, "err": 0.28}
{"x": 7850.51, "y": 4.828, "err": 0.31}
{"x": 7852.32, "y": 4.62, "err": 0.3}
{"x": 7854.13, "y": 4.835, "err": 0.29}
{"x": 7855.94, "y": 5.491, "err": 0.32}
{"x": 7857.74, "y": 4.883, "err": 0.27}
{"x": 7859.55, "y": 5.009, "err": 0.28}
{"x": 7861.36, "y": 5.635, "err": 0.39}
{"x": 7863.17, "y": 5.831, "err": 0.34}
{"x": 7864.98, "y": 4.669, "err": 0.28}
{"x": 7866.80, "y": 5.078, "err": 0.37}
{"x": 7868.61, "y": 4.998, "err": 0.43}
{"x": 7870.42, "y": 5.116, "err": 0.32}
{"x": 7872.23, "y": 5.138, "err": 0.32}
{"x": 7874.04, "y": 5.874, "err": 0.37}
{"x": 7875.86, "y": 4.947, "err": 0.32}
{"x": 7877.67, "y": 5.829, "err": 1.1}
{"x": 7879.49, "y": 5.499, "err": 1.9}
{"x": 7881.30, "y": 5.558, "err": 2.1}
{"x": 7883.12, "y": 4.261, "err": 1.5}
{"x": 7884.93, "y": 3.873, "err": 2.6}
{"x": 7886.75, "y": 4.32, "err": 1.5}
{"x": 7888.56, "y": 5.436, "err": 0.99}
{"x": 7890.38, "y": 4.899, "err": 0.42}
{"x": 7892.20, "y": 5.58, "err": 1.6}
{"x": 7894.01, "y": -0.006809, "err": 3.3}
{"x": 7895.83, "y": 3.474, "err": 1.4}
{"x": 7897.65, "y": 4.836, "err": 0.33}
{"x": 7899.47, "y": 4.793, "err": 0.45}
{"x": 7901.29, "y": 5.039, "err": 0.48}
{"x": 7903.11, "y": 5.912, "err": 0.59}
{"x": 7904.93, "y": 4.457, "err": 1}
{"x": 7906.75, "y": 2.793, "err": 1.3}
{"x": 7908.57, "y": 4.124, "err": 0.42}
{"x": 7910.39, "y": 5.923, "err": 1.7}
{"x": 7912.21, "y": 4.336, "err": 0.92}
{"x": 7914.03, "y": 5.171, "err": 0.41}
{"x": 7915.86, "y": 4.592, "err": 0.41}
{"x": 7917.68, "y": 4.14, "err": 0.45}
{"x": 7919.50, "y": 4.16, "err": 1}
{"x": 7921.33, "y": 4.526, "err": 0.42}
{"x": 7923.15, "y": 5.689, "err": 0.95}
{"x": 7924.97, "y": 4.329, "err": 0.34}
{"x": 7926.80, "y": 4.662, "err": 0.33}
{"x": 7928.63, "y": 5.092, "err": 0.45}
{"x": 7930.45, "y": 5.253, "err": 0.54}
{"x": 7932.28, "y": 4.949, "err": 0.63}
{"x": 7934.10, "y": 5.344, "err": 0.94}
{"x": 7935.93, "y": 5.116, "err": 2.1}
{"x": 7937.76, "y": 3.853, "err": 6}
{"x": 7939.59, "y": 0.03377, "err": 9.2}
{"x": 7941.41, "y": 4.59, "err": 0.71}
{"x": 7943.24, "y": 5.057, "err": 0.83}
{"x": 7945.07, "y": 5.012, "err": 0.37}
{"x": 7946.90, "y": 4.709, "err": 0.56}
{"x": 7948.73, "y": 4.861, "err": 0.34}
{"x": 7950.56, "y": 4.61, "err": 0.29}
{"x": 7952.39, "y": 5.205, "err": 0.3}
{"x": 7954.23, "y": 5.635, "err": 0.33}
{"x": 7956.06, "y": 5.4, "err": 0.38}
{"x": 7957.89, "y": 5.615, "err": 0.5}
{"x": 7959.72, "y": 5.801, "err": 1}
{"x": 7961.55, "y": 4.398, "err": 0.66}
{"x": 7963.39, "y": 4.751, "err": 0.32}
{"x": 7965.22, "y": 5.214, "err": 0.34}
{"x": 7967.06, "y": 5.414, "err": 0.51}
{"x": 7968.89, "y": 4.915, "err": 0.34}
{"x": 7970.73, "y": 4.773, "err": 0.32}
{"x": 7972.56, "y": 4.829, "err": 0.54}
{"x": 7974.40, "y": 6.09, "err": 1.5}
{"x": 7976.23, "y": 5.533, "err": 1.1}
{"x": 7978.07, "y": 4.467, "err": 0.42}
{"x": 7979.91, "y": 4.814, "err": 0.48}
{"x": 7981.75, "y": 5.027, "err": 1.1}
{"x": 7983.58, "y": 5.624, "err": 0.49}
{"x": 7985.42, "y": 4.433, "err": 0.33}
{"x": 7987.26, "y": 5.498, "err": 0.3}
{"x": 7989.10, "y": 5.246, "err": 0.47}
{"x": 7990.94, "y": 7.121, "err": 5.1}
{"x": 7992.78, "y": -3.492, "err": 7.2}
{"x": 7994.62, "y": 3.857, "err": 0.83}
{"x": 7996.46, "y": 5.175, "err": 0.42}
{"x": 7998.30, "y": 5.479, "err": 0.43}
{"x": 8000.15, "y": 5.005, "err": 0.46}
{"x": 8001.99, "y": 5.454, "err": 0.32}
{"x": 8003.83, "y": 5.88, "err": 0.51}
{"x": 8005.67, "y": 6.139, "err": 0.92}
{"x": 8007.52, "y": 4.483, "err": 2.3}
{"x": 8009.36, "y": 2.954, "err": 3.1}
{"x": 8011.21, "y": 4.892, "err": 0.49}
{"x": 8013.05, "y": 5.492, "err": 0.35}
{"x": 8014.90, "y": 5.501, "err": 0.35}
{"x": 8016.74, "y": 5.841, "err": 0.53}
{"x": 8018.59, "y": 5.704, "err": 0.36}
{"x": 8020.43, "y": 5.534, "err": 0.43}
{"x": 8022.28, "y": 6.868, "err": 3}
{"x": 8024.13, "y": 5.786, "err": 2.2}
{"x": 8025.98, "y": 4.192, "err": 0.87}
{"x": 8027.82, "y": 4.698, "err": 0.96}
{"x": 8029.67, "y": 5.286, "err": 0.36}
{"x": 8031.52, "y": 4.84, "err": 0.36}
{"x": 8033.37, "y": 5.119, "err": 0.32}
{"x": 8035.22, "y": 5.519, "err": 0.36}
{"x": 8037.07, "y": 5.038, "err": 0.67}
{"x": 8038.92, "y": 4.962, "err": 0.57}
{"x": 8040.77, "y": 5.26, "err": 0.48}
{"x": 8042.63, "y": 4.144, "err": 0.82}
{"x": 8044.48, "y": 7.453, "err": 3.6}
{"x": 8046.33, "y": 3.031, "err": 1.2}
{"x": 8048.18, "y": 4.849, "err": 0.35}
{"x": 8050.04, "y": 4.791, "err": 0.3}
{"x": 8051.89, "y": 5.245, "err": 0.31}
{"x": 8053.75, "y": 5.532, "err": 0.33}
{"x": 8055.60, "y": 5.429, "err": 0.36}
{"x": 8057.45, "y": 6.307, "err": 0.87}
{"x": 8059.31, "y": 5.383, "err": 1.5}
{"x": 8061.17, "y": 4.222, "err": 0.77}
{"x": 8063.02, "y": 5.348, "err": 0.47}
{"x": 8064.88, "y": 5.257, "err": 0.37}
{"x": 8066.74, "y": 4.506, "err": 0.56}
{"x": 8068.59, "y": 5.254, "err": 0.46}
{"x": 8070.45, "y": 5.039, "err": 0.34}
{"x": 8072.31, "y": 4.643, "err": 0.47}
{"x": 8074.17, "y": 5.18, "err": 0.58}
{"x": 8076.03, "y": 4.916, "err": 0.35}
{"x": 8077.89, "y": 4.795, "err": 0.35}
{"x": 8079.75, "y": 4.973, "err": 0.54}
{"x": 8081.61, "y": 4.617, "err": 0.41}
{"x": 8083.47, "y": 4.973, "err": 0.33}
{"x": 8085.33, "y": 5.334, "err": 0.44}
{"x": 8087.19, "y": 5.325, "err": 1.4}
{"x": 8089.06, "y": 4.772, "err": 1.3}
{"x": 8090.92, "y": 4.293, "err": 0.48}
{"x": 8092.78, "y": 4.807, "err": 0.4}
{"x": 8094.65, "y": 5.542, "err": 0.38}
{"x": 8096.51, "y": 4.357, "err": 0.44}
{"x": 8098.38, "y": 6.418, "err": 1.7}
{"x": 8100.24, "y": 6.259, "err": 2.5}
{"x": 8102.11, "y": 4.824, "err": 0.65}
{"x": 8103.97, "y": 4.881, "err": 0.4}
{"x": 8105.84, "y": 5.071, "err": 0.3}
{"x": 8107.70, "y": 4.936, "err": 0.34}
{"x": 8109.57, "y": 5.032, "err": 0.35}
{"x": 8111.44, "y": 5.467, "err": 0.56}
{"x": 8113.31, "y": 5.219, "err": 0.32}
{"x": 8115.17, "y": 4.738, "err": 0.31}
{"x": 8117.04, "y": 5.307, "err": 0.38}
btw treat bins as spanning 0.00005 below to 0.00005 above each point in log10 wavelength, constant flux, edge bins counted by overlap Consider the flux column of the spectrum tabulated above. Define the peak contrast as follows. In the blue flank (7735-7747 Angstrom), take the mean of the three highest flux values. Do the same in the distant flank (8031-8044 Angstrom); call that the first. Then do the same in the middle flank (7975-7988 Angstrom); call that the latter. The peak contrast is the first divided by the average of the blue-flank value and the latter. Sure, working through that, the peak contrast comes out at 0.97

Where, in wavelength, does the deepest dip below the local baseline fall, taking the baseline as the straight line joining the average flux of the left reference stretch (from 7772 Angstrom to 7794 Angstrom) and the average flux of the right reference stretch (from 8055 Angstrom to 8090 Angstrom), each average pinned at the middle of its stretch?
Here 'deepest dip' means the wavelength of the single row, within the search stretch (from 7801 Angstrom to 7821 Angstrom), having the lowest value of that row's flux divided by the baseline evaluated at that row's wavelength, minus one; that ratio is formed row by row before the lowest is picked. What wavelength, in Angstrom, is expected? 7810.84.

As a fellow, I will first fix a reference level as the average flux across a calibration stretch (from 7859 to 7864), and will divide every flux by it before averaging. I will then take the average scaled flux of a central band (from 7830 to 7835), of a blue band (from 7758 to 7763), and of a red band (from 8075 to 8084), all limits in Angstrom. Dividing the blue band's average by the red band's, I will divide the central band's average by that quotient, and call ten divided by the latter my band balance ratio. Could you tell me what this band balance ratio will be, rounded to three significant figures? 12.2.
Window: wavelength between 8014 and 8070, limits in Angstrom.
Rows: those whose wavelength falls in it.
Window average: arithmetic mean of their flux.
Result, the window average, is 5.23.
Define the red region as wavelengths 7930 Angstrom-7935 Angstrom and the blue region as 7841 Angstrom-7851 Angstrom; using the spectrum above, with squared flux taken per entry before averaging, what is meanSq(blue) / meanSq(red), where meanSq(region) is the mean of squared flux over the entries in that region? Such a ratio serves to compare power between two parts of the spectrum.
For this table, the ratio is 1.04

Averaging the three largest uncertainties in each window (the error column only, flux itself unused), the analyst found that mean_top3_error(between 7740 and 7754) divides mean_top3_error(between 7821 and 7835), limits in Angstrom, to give 0.7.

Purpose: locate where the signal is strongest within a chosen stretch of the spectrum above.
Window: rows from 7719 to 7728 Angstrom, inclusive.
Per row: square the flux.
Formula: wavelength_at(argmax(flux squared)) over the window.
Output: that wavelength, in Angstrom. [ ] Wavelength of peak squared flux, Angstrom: 7724.99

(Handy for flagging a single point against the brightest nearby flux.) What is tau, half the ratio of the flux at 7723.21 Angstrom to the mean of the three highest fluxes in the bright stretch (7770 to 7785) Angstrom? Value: 0.46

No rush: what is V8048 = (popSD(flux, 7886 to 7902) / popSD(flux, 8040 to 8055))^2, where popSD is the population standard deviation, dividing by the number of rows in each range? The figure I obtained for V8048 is 1.9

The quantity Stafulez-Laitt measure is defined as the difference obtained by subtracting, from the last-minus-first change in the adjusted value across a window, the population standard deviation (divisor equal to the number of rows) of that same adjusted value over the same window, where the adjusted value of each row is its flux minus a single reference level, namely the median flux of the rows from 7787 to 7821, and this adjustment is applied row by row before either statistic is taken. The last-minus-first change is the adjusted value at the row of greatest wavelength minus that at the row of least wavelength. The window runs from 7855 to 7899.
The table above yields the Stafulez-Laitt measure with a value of -1.8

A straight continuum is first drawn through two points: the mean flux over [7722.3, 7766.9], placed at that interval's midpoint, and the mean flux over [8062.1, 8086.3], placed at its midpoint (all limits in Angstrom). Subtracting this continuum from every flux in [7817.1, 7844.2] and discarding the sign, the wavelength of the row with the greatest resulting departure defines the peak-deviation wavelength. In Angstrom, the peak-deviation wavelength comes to 7821.64 Angstrom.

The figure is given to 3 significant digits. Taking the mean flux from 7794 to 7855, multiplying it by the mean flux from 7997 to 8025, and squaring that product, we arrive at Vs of 745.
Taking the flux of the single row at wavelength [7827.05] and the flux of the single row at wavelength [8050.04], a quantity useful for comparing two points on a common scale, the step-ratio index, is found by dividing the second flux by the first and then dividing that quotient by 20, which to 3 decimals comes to 0.046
